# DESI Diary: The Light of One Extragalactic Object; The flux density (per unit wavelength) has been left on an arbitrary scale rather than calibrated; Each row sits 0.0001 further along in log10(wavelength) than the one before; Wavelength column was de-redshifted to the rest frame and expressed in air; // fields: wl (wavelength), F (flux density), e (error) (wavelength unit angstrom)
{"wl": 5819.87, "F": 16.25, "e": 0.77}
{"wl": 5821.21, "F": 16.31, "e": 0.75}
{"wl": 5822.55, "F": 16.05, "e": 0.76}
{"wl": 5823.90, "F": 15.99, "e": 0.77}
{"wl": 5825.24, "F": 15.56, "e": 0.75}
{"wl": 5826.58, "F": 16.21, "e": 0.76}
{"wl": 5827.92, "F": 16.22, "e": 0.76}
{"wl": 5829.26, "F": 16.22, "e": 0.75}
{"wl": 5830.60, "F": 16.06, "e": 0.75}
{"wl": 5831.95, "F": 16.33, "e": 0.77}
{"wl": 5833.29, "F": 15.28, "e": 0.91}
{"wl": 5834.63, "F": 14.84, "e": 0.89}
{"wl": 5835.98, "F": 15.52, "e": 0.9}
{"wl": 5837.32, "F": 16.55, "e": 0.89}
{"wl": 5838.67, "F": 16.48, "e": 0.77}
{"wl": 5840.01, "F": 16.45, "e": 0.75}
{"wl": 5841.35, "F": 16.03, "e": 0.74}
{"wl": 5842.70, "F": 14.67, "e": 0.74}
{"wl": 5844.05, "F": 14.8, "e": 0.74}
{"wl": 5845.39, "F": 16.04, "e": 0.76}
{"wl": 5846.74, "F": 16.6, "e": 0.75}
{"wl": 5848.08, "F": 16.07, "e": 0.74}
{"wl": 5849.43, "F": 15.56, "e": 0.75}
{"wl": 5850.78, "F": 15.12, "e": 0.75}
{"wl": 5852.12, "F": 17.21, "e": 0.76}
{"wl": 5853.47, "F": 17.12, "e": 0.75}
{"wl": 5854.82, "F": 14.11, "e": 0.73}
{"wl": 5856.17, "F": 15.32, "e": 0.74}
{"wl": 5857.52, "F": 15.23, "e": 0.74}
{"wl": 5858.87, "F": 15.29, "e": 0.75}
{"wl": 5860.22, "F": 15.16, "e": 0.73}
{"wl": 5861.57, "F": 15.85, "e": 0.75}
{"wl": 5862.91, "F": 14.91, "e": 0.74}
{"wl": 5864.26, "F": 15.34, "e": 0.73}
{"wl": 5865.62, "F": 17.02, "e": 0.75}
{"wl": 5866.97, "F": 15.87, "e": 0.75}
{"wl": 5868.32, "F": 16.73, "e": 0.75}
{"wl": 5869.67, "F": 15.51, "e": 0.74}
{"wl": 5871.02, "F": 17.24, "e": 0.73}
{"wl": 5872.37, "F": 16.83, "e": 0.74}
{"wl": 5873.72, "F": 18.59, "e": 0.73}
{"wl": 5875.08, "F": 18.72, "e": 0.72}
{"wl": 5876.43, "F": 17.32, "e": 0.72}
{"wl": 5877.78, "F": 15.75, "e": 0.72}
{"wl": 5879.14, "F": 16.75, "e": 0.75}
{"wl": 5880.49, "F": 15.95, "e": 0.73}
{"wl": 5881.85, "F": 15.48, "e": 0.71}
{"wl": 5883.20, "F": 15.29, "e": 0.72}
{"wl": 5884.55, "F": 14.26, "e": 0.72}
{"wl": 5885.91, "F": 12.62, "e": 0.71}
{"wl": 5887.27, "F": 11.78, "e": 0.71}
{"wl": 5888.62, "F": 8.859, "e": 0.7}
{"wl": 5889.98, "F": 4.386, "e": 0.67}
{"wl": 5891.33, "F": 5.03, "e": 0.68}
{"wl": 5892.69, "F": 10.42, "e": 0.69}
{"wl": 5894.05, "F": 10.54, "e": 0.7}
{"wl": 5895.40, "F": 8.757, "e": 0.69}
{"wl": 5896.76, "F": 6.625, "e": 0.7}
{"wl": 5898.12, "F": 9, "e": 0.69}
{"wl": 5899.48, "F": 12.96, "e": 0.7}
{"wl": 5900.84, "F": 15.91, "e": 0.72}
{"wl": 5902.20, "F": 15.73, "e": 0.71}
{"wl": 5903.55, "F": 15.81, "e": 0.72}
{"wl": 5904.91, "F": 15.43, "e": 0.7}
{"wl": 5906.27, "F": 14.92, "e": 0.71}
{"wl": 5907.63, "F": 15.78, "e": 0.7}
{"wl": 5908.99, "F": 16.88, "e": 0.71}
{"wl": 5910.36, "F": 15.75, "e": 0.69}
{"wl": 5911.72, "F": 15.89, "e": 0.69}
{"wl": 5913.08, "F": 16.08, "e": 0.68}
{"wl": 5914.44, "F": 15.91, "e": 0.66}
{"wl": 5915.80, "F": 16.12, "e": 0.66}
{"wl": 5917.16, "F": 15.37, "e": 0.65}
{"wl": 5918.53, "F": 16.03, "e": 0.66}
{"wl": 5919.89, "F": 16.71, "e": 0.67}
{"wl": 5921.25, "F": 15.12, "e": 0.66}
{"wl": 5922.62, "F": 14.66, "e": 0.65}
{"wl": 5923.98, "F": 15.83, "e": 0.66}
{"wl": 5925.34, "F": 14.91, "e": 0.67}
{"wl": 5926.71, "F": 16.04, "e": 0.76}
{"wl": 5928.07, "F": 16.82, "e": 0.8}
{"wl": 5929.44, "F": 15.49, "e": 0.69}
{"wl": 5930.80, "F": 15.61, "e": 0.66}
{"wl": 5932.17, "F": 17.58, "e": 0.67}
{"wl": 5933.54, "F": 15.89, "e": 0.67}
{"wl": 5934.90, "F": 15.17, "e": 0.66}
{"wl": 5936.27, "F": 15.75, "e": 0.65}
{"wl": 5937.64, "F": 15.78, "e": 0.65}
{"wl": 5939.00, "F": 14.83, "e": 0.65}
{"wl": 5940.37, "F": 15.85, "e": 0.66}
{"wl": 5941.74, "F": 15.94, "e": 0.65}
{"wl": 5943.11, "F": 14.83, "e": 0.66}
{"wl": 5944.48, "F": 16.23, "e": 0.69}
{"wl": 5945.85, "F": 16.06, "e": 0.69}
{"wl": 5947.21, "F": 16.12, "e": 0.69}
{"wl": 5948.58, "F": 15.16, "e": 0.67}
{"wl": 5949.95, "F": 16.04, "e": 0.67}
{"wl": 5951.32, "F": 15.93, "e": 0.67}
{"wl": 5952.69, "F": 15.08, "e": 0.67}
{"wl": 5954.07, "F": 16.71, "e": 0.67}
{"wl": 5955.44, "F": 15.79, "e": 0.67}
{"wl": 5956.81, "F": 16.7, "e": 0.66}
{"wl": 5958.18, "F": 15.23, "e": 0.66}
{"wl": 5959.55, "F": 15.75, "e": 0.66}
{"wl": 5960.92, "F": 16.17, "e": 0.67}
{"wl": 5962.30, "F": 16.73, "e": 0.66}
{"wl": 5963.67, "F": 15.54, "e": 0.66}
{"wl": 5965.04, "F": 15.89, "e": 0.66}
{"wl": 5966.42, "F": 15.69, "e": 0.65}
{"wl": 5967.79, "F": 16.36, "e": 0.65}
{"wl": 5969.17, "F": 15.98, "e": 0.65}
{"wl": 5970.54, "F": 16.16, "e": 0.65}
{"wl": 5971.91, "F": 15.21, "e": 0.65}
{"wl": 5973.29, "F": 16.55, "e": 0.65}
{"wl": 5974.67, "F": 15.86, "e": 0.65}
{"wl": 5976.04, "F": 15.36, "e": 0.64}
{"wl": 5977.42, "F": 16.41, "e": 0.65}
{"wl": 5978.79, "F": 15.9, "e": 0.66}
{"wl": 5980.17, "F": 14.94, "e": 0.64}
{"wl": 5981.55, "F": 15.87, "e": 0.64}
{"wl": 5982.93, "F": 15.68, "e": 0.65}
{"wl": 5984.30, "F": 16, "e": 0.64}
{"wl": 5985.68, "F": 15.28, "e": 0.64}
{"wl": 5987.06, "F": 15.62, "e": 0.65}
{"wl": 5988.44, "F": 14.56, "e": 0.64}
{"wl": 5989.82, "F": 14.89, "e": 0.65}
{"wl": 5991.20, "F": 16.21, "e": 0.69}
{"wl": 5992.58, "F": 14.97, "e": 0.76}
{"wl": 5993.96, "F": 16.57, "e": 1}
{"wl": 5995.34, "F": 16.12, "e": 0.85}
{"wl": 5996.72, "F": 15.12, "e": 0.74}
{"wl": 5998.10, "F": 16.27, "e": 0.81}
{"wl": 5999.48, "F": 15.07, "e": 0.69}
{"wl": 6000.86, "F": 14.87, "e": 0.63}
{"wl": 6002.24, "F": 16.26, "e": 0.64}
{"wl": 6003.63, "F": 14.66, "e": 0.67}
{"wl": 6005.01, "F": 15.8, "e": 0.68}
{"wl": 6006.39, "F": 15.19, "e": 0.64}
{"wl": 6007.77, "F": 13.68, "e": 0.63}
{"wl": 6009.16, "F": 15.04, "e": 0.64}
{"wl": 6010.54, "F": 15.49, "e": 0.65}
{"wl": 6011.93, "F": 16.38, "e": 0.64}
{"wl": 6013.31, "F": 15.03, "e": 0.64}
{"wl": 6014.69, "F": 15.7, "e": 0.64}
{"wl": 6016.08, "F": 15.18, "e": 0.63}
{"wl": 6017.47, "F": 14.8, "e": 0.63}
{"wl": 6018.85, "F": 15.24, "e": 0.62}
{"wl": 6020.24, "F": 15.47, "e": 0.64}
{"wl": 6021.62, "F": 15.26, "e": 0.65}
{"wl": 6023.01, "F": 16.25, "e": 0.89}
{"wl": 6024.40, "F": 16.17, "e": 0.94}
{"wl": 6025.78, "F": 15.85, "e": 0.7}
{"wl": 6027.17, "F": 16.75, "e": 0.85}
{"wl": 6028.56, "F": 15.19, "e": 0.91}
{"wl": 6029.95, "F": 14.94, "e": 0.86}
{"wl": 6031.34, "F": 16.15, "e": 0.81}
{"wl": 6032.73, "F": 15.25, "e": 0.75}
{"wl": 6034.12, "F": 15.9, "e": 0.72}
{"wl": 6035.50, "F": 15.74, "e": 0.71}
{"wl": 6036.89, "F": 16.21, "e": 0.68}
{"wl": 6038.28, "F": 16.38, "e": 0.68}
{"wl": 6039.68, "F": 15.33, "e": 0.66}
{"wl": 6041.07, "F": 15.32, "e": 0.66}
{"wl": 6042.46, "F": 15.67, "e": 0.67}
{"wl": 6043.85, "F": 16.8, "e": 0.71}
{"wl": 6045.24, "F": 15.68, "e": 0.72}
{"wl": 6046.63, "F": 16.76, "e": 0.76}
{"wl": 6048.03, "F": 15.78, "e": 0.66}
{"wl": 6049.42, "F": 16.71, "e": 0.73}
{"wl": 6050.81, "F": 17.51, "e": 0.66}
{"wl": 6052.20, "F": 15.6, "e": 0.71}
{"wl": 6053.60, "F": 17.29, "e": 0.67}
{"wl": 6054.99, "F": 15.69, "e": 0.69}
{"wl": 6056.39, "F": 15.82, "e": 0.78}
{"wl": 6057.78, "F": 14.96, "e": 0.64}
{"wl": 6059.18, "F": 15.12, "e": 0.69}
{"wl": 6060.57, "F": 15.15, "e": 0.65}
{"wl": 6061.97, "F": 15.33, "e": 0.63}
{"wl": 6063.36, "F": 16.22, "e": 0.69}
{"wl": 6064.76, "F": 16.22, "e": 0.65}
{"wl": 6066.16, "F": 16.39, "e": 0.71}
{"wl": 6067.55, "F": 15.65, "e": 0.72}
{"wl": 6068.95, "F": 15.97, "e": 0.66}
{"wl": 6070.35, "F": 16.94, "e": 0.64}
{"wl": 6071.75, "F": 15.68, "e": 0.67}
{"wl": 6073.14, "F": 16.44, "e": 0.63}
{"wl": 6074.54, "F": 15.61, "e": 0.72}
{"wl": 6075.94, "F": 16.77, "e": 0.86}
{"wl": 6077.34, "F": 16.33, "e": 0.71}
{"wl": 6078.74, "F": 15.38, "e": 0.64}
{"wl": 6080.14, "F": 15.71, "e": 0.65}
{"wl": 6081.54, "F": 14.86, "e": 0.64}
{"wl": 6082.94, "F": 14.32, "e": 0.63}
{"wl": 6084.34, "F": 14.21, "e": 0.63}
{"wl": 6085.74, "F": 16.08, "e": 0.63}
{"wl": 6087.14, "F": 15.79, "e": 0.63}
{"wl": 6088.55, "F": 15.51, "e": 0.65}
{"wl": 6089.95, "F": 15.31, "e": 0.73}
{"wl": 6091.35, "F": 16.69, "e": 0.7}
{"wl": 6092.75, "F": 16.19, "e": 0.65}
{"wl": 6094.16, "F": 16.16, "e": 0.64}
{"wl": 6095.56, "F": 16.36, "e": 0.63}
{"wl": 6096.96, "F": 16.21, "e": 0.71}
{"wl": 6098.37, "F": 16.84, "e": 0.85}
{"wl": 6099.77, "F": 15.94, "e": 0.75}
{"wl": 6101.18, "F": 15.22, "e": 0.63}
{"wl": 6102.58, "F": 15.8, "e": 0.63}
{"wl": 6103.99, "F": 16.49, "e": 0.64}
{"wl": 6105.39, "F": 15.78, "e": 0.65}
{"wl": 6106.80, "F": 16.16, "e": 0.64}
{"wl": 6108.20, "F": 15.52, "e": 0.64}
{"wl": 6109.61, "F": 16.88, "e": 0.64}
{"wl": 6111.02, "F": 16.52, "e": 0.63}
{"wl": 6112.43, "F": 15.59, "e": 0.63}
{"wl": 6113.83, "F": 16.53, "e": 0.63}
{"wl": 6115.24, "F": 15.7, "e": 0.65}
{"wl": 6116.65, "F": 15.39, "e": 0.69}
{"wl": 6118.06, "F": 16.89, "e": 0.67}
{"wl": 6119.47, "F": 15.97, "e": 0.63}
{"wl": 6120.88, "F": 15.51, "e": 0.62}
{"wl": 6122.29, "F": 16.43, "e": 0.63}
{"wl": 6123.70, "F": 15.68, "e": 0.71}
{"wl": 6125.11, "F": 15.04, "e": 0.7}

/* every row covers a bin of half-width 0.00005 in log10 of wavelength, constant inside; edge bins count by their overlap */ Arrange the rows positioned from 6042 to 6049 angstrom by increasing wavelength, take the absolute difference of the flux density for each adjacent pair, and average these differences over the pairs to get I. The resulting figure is 1.1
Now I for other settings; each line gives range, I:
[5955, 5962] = 0.8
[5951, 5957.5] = 1.1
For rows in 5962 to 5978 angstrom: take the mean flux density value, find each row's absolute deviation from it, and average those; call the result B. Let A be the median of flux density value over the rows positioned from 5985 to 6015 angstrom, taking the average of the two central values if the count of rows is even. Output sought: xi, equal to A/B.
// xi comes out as 39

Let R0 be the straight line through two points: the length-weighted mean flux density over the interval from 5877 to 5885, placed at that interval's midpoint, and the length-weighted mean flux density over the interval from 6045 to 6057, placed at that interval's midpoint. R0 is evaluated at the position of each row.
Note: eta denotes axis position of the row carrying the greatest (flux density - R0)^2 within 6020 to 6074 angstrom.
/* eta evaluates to 6057.78 angstrom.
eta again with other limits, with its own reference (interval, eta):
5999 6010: 6007.77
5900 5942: 5932.17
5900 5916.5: 5908.99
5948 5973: 5952.69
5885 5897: 5889.98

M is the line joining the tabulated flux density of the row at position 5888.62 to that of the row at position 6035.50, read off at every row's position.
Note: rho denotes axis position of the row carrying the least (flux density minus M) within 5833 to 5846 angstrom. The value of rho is 5842.70 angstrom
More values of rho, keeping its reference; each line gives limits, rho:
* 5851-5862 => 5854.82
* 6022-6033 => 6029.95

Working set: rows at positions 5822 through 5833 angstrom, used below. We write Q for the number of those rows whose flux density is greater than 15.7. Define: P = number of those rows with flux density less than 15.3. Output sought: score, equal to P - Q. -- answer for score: -7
